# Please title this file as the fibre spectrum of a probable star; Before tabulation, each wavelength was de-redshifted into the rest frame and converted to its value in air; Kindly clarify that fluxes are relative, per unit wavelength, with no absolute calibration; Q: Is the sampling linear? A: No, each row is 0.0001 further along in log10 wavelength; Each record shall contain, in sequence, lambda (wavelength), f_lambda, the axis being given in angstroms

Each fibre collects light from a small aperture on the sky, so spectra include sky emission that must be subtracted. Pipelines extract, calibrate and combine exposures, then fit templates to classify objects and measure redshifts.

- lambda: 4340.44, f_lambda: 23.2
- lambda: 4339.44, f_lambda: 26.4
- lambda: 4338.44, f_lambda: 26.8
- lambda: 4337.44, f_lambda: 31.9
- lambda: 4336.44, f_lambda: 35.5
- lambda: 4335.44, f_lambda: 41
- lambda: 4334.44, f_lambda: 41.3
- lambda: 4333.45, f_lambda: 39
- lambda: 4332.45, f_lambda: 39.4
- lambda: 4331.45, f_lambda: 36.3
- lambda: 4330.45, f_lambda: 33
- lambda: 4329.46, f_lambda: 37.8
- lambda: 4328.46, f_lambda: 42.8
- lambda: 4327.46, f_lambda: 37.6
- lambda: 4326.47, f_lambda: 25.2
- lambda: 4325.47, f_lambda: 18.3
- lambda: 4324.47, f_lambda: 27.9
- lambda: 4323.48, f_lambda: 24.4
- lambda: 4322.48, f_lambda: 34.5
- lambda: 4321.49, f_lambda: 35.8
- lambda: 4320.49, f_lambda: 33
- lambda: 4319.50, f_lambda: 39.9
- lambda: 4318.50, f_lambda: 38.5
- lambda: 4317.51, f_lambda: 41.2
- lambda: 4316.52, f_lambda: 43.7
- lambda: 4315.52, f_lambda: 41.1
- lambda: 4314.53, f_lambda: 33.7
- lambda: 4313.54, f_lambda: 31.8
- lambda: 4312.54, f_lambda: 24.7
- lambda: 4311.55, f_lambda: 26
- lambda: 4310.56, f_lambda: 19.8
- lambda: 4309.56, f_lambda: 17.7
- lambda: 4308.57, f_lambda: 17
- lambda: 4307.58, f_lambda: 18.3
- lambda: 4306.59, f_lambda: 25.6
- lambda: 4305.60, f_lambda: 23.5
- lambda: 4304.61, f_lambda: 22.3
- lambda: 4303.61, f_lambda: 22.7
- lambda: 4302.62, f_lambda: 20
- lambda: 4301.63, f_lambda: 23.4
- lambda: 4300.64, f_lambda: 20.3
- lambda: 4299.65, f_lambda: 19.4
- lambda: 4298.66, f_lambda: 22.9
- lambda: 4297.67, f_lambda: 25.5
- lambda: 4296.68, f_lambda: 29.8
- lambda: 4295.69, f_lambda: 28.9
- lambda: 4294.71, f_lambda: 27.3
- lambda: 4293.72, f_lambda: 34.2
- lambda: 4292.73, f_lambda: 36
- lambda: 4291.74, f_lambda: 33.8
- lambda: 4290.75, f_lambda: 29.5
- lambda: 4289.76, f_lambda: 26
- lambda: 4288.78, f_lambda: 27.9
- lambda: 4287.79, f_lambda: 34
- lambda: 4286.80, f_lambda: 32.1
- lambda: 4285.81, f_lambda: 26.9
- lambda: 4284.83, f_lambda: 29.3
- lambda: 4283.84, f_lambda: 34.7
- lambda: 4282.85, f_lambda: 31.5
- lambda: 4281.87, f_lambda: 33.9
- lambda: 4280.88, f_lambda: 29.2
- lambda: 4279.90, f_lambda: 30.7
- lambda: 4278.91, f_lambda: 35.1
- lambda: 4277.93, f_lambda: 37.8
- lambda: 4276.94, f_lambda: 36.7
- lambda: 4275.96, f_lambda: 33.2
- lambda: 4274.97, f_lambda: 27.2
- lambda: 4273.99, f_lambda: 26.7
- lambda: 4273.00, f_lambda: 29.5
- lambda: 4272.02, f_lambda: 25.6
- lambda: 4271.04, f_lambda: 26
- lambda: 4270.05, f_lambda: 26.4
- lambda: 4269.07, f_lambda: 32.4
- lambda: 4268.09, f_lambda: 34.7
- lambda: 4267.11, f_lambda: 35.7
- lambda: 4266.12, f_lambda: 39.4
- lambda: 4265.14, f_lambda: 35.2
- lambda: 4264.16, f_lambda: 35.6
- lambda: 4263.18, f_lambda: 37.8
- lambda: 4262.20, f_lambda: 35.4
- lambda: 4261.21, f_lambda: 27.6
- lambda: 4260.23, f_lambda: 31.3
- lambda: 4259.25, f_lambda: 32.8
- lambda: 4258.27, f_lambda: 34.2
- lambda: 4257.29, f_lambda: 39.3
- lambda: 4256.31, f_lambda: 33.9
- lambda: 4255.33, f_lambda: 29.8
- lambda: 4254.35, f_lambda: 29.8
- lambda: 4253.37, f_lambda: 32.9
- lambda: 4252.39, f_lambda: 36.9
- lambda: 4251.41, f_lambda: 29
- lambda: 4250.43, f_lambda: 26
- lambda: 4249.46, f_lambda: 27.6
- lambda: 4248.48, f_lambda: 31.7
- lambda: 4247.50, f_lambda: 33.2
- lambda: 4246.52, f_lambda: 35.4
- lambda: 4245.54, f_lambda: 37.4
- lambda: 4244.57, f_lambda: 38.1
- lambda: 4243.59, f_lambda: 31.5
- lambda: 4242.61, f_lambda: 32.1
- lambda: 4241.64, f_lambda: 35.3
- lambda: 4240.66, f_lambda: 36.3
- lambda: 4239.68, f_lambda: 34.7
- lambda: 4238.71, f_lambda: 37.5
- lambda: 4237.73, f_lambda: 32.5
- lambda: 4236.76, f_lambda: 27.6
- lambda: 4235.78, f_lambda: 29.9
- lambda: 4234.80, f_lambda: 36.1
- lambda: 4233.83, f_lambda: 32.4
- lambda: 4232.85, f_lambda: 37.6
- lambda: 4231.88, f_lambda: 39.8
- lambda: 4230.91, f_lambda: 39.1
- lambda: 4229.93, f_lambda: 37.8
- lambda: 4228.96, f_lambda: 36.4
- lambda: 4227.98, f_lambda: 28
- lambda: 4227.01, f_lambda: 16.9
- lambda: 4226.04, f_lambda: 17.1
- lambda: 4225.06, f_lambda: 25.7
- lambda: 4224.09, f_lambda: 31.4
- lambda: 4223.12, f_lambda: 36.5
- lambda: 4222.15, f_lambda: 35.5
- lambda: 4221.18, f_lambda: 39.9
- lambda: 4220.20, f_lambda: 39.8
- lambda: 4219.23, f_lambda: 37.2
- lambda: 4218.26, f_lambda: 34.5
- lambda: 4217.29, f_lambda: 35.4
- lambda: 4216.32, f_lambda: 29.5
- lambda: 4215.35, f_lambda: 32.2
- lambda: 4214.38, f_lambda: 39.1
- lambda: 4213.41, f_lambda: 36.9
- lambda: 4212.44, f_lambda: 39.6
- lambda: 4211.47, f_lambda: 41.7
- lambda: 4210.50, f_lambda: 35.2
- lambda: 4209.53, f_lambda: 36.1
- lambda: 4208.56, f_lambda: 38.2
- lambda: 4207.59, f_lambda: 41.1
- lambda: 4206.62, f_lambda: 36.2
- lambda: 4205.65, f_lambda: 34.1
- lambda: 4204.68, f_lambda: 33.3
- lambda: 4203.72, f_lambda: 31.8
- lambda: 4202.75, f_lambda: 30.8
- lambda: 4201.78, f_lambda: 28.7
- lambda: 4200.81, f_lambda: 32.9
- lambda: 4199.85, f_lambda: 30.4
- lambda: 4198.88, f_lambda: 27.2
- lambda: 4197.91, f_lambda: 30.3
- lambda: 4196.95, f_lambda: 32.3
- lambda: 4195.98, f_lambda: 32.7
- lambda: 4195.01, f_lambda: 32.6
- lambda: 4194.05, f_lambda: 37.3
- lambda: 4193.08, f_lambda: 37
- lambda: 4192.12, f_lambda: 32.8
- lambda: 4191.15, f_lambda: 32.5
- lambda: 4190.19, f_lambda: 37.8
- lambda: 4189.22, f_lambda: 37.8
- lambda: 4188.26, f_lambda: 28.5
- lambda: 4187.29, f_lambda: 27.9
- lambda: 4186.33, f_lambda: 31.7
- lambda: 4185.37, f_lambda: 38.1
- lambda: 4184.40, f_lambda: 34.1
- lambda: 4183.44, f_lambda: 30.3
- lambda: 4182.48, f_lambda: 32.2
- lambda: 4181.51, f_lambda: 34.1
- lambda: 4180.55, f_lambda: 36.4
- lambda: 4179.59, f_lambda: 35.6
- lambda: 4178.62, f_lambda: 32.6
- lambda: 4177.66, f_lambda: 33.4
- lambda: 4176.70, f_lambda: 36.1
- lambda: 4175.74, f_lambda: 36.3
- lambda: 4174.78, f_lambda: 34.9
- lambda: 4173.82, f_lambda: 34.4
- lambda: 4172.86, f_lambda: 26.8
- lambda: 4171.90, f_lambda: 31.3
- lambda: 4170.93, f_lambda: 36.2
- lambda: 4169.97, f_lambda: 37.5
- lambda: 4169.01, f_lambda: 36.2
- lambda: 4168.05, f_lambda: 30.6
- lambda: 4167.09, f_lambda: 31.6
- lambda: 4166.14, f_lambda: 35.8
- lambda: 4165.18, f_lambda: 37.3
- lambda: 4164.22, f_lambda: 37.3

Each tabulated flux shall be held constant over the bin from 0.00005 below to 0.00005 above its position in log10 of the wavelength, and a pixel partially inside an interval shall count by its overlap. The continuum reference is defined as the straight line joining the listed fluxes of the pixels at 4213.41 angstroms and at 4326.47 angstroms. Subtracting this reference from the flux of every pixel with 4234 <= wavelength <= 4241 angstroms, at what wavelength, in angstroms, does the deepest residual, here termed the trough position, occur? 4236.76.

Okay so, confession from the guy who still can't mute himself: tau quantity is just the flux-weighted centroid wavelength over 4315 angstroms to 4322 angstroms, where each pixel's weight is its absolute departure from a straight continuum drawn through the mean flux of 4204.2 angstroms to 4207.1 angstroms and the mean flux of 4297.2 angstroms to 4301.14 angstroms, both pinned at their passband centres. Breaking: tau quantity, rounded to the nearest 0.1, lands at 4318.3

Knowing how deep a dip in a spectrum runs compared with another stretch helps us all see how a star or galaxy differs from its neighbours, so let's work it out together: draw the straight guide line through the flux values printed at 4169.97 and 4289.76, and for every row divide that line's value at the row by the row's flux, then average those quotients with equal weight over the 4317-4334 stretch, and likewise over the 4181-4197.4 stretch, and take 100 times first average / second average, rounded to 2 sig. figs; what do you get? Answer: 64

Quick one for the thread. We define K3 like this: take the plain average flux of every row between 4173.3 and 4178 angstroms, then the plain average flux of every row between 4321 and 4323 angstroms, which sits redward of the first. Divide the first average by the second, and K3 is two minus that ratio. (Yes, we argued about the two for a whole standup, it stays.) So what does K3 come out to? 1.00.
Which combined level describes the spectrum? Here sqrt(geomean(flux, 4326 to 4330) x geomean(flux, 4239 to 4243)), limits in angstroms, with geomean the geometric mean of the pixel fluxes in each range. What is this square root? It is 34.9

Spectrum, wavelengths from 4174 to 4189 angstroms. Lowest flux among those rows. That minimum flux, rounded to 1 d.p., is 27.9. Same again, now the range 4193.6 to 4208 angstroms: 27.2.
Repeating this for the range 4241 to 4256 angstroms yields 26.0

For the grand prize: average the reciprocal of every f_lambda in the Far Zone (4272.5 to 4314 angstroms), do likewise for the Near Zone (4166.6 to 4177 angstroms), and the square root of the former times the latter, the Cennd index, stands 0.0336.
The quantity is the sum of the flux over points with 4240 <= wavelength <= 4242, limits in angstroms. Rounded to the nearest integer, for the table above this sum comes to 72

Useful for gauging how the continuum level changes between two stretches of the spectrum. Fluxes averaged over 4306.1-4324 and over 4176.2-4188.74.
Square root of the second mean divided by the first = 1.04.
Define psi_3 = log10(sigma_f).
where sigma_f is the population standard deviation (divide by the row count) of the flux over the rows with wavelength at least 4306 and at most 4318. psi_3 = 0.97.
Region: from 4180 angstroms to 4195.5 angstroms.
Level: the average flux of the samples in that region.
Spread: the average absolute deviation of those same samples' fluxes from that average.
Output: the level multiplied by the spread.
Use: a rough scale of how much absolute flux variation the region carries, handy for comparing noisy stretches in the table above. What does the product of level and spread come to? 93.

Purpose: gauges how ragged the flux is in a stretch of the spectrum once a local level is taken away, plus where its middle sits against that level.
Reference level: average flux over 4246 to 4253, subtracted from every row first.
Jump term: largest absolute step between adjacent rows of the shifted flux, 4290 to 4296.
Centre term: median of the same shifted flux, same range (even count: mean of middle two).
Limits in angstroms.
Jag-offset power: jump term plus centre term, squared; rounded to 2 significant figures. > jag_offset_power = 51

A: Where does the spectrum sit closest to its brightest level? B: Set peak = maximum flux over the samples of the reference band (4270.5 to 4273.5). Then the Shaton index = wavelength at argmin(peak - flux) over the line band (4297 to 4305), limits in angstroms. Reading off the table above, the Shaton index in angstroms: 4297.67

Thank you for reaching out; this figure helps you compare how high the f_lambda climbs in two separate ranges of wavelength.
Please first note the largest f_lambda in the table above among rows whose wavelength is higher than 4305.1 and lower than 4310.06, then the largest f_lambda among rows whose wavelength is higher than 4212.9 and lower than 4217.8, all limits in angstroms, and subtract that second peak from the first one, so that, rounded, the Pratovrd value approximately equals -13.5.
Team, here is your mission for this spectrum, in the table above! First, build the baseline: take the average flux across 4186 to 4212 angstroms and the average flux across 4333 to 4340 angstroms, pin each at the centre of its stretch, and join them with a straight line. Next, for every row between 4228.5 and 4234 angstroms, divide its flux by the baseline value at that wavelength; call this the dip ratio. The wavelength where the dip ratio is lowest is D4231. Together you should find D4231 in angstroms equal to 4233.83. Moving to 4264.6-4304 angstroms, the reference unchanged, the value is 4299.65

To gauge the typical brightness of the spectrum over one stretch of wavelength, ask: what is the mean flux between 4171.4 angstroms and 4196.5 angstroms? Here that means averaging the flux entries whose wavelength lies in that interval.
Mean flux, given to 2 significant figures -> 34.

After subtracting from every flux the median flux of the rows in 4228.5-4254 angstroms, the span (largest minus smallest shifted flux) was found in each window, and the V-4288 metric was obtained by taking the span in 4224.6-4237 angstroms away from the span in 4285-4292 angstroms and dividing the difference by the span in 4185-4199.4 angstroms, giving -1.37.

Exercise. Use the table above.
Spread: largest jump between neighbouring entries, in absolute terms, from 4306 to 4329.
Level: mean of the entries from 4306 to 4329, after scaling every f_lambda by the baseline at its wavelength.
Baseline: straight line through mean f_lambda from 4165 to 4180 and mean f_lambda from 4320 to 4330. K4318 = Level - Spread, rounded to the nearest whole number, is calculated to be -11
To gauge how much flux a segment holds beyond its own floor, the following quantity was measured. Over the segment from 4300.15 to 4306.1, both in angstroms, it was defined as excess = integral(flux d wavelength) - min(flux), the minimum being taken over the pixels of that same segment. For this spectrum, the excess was 111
